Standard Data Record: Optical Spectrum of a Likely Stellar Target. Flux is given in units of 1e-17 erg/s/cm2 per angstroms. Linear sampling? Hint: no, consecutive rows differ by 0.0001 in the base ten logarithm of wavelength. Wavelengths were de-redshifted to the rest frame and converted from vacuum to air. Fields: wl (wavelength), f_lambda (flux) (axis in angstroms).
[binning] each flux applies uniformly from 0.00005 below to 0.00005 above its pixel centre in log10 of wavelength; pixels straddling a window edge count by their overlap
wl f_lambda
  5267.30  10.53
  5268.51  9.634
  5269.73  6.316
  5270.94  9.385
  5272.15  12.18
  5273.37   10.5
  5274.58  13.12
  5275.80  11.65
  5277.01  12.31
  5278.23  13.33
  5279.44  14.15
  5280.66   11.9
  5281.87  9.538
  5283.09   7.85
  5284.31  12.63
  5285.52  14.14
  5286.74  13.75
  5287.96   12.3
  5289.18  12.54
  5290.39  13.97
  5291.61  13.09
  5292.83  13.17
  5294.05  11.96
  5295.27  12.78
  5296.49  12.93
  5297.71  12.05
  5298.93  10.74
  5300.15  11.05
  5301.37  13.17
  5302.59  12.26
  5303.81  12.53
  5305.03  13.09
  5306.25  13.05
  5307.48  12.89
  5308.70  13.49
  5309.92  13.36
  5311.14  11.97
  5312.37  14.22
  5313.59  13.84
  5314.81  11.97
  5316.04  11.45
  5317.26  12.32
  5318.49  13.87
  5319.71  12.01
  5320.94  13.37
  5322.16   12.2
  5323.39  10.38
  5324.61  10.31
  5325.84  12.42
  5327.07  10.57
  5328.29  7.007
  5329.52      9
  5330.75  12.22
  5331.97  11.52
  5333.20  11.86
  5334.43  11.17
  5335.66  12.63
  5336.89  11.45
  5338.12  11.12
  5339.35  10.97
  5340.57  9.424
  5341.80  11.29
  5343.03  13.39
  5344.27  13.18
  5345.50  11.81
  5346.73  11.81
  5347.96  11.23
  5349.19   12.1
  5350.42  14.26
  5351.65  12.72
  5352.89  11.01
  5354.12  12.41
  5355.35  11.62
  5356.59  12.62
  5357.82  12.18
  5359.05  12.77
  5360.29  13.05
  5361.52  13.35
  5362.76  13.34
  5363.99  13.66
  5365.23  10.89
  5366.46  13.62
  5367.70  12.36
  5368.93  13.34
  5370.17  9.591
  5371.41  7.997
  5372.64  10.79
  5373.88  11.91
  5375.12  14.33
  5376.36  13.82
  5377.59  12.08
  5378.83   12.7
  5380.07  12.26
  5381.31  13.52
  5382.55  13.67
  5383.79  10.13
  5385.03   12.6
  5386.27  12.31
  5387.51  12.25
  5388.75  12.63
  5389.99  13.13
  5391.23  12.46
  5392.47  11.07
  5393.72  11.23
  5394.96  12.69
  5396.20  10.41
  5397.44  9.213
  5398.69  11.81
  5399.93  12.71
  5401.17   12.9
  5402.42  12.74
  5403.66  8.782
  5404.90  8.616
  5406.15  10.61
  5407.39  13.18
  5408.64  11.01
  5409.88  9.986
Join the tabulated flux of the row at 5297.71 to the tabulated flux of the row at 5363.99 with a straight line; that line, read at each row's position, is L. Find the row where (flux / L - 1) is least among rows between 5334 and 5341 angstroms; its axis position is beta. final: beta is 5340.57 angstroms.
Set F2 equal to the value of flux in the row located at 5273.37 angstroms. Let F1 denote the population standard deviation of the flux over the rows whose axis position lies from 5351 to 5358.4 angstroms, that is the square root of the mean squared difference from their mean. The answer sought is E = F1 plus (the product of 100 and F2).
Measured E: 1051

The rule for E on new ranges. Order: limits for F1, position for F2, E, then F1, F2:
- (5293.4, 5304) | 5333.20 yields 1187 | 0.78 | 11.86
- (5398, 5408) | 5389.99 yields 1315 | 1.74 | 13.13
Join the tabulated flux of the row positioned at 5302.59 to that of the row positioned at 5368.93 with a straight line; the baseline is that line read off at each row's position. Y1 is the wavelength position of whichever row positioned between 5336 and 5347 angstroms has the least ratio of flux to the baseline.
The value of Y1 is 5340.57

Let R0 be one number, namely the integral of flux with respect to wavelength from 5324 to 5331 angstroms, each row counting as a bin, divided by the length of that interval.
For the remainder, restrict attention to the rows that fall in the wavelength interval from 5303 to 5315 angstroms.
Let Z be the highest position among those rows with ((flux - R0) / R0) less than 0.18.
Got 5314.81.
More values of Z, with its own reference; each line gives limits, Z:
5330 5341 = 5340.57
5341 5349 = 5347.96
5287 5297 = 5294.05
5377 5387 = 5383.79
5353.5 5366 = 5365.23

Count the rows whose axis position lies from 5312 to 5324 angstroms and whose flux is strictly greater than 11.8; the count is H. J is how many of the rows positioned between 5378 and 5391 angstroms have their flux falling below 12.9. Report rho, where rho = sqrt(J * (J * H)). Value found 20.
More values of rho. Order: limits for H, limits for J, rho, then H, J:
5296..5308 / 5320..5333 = 25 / 8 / 9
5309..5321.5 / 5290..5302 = 15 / 9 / 5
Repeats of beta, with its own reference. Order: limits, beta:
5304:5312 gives 5311.14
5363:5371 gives 5370.17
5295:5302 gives 5298.93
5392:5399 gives 5397.44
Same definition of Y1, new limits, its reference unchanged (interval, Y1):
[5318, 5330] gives 5328.29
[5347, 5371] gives 5370.17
